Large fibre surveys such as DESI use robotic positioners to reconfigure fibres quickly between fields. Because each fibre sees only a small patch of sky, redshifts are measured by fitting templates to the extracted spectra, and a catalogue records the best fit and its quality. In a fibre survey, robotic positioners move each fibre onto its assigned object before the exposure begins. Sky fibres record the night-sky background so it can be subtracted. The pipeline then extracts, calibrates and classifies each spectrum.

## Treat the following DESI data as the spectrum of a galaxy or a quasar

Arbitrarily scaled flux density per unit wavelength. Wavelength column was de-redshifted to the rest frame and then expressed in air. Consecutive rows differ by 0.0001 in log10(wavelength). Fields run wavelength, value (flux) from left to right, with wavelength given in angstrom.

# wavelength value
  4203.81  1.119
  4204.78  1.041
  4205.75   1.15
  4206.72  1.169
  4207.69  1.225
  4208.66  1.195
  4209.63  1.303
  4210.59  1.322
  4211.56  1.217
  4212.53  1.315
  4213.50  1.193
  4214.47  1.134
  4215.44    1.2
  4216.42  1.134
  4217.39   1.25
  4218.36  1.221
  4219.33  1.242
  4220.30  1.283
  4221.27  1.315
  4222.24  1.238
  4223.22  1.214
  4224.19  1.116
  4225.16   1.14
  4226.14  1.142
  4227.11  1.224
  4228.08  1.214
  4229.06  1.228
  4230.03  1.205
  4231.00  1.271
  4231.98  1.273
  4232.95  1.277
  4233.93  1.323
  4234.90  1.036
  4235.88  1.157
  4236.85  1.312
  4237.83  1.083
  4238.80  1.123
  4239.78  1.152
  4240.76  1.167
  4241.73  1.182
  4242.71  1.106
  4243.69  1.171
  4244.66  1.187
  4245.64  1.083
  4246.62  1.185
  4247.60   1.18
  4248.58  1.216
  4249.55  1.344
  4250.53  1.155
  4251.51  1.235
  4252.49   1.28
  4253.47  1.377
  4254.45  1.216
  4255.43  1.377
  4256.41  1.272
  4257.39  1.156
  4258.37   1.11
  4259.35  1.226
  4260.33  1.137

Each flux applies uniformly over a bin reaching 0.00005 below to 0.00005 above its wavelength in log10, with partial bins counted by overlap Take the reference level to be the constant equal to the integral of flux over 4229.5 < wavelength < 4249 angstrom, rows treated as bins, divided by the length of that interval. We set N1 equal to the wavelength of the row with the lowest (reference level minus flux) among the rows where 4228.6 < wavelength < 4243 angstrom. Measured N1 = 4233.93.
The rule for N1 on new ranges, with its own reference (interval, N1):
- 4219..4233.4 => 4221.27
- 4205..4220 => 4210.59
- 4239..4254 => 4253.47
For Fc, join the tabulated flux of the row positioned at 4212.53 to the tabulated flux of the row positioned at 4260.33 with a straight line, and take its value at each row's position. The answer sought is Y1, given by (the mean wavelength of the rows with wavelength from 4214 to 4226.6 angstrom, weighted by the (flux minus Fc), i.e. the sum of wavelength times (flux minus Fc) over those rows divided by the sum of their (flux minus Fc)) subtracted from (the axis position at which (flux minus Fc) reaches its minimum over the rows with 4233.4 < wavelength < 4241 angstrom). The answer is 14.9 angstrom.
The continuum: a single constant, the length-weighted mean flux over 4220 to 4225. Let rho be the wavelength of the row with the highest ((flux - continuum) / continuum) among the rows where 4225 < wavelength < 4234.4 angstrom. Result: 4233.93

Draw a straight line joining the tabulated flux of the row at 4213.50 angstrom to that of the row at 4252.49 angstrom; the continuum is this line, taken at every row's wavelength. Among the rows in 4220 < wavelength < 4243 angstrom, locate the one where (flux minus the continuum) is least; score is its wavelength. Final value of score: 4234.90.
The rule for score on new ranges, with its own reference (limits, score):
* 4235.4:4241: 4237.83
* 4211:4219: 4216.42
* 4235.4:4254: 4245.64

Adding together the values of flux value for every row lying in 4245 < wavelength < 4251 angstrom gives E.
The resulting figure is 7.16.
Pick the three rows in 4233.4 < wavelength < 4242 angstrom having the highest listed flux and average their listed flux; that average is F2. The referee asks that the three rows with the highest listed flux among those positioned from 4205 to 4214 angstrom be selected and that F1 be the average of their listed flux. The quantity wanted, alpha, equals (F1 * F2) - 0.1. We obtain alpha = 1.57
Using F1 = 1.313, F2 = 1.27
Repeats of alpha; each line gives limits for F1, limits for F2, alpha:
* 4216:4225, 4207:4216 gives 1.58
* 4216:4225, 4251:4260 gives 1.62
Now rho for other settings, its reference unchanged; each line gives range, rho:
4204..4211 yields 4210.59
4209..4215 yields 4210.59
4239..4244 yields 4241.73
